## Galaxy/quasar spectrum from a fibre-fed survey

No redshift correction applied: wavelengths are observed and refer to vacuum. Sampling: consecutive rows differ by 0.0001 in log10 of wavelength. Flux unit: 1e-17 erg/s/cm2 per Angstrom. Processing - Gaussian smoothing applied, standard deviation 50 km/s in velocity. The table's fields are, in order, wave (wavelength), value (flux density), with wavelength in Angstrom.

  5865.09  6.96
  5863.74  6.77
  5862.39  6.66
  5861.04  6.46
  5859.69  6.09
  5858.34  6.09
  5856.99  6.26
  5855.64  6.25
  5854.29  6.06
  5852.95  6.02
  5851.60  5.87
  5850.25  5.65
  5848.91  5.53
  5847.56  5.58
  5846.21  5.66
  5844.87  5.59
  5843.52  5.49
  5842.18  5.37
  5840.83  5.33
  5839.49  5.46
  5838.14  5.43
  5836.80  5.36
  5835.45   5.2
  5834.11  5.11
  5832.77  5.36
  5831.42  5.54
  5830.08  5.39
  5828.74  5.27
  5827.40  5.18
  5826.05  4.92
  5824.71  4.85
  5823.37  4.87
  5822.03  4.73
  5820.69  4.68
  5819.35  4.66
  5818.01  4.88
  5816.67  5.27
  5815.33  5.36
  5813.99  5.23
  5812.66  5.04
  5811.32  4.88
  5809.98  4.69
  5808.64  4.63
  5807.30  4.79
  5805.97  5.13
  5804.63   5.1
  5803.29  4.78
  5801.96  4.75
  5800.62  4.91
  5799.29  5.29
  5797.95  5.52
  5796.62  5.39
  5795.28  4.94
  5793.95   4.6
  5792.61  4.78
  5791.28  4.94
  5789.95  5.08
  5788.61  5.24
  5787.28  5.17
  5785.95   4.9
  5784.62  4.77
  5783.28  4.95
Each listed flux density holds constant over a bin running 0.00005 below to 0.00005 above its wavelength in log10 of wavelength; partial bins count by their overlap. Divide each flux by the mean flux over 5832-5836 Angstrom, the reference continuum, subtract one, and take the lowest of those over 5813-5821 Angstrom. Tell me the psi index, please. -0.11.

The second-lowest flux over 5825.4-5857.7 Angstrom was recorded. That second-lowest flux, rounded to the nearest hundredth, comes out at 5.11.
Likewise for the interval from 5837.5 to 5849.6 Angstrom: 5.37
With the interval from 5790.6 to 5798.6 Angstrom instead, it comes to 4.78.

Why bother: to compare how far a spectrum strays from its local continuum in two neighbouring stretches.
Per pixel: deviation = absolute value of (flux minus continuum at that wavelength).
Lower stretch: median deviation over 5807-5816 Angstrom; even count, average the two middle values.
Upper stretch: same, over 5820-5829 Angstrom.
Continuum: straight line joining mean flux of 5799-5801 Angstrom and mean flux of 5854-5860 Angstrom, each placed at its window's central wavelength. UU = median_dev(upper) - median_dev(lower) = 0.23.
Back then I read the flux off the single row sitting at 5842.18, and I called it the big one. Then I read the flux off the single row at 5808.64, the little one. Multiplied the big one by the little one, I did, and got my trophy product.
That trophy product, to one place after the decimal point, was 24.9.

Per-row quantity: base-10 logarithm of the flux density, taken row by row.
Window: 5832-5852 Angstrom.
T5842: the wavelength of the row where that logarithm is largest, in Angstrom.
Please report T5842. 5851.60 Angstrom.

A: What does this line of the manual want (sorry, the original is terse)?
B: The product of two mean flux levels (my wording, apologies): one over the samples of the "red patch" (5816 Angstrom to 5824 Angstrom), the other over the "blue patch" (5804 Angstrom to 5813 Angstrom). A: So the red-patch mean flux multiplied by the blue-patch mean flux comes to 24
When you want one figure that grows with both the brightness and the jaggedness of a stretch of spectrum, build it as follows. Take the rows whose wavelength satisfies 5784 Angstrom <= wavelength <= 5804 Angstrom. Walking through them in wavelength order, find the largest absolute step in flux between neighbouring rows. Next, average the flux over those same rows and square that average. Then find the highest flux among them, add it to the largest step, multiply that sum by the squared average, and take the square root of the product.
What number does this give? 12.23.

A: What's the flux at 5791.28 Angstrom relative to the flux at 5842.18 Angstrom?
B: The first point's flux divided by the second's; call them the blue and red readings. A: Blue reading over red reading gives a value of 0.92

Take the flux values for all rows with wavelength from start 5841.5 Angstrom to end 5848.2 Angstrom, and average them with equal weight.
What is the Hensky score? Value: 5.54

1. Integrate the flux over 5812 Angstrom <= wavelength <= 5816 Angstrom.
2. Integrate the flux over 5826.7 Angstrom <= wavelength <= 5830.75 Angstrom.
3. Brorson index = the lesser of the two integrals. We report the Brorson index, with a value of 20.9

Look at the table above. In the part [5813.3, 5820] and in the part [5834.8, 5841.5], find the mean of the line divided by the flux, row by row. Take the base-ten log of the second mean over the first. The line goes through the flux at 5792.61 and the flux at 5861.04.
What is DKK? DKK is 0.02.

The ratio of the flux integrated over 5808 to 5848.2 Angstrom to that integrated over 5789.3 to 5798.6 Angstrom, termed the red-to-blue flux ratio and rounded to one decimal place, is 4.4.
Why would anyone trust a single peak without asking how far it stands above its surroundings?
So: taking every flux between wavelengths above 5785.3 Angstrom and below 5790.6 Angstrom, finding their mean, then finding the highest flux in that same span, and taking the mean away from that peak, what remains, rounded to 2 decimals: 0.14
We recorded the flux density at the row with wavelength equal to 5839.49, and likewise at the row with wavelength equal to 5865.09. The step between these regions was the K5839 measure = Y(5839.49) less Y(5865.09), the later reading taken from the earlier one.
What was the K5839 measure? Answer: -1.5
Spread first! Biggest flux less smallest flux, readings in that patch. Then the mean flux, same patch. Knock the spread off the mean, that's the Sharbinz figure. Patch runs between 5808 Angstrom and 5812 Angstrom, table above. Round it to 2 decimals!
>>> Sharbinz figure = 4.48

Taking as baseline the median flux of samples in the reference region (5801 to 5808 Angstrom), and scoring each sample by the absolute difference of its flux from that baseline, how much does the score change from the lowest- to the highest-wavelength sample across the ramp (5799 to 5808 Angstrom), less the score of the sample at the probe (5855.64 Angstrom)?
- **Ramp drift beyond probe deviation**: -2.0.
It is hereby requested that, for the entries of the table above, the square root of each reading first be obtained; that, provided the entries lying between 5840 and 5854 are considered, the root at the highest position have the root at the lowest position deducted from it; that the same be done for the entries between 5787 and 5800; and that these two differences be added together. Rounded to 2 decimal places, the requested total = 0.17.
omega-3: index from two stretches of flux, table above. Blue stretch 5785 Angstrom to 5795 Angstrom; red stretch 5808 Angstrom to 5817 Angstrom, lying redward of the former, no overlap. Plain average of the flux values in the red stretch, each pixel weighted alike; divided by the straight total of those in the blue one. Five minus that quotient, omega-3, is 4.86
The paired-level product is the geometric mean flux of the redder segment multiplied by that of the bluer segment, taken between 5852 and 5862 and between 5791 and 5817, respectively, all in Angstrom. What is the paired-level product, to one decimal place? 30.8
